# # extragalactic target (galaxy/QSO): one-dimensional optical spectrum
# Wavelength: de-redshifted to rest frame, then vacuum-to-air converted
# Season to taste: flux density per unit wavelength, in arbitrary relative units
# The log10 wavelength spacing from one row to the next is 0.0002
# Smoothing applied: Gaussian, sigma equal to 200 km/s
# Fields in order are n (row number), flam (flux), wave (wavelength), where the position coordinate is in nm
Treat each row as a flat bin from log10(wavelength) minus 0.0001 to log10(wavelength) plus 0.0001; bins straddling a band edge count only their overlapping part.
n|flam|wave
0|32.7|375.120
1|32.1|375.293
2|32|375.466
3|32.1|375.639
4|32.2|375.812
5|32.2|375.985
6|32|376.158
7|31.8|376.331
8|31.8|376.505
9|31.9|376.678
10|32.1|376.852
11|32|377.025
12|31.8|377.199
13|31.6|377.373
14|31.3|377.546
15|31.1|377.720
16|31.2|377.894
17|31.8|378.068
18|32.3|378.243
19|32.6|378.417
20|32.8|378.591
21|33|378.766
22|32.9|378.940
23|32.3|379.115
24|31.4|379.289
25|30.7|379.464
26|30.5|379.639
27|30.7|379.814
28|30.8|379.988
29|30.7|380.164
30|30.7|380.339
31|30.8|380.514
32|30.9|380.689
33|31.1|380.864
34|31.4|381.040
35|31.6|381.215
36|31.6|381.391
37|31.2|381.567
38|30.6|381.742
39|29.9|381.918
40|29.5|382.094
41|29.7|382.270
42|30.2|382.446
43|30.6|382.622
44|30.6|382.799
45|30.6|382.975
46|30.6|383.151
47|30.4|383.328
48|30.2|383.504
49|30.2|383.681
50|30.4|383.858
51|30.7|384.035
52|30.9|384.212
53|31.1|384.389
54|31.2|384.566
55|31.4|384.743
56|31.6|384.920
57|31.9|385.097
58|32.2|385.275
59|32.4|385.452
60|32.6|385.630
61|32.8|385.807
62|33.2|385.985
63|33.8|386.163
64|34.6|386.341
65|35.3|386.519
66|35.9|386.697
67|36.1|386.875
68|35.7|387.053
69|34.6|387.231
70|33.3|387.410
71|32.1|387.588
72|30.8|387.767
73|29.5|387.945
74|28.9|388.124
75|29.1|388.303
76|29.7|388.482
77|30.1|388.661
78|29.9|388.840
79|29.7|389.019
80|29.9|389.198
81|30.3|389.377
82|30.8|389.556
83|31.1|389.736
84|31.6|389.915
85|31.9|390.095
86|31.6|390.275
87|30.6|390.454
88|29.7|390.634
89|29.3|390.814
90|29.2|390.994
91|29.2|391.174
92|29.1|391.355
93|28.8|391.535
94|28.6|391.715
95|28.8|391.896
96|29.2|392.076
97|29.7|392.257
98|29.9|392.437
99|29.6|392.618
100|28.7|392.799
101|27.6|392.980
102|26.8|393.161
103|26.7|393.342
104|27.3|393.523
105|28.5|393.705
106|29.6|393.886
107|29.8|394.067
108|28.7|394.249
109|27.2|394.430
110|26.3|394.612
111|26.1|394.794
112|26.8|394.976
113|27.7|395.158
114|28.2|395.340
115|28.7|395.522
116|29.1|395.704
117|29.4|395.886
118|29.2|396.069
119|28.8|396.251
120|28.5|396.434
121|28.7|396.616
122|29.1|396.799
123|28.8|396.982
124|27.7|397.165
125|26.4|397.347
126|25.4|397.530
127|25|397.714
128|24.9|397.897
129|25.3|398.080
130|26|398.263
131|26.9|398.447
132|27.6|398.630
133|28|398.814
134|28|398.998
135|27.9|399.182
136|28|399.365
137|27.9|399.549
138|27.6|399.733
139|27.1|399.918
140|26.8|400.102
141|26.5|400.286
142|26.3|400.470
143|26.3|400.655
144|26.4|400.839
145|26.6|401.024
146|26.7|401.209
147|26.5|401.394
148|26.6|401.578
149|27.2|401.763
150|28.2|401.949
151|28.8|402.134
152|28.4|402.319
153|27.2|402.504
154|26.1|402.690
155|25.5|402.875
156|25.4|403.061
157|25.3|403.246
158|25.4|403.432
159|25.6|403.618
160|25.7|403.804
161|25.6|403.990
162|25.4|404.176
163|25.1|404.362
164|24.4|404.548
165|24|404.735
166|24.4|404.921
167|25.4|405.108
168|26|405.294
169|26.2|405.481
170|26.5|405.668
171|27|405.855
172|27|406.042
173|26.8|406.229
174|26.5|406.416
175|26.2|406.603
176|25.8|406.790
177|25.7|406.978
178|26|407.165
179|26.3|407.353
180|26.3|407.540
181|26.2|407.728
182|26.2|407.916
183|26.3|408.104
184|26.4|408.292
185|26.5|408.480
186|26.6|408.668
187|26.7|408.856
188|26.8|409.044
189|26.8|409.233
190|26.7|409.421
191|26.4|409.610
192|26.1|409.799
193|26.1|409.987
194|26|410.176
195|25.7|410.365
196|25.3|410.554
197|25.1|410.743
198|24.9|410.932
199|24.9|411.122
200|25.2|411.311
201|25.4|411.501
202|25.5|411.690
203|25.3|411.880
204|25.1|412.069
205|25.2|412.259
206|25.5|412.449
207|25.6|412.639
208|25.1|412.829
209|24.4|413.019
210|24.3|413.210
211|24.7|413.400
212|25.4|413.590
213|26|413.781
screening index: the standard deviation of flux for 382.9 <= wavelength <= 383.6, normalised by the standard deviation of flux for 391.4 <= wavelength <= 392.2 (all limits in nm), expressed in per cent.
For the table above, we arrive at 76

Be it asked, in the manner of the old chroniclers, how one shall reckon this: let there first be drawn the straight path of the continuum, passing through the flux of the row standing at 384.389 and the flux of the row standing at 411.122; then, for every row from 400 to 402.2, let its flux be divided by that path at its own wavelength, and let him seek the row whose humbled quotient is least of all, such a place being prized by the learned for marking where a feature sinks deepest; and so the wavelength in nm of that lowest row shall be 400.470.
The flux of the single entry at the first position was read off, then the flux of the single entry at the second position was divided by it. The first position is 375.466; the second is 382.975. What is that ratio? 0.96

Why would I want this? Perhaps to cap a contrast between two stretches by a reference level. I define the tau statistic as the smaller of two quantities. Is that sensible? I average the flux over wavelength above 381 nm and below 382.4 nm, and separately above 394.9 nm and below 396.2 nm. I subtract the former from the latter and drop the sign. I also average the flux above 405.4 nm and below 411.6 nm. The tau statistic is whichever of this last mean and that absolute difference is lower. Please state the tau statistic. 2.2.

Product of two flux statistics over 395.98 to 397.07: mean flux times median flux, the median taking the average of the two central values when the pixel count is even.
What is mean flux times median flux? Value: 831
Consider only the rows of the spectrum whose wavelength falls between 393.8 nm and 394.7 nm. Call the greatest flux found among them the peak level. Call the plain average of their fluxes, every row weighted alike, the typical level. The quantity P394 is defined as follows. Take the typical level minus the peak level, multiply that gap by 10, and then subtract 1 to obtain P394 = -16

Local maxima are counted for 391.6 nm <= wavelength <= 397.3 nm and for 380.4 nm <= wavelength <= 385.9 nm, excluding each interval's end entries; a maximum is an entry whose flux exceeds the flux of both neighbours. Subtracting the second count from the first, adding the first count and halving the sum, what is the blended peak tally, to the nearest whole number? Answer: 4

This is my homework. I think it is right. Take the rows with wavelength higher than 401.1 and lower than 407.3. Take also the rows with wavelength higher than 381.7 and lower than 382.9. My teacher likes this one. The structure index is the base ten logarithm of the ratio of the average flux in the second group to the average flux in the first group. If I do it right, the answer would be 0.06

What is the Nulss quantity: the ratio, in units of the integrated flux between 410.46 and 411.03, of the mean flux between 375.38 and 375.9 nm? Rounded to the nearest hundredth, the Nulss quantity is 2.25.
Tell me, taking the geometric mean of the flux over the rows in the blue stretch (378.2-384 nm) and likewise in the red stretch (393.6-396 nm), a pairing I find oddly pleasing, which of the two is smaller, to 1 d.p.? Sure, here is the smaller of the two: 28.1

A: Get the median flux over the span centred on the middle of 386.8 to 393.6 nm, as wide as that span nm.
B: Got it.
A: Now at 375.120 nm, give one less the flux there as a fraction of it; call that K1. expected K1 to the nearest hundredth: -0.10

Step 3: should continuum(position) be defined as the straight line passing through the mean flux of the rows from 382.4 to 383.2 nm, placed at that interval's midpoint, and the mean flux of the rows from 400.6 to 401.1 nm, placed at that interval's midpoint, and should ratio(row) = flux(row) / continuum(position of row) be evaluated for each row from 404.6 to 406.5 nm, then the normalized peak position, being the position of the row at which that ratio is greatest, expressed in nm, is 406.042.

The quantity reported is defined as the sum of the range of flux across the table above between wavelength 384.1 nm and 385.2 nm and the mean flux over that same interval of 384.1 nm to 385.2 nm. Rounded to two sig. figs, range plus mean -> 32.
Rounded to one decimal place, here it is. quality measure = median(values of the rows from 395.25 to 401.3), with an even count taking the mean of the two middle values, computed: 27.6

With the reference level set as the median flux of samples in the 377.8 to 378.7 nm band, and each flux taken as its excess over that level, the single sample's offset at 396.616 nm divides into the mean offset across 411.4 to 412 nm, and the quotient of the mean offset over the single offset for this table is 1.9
